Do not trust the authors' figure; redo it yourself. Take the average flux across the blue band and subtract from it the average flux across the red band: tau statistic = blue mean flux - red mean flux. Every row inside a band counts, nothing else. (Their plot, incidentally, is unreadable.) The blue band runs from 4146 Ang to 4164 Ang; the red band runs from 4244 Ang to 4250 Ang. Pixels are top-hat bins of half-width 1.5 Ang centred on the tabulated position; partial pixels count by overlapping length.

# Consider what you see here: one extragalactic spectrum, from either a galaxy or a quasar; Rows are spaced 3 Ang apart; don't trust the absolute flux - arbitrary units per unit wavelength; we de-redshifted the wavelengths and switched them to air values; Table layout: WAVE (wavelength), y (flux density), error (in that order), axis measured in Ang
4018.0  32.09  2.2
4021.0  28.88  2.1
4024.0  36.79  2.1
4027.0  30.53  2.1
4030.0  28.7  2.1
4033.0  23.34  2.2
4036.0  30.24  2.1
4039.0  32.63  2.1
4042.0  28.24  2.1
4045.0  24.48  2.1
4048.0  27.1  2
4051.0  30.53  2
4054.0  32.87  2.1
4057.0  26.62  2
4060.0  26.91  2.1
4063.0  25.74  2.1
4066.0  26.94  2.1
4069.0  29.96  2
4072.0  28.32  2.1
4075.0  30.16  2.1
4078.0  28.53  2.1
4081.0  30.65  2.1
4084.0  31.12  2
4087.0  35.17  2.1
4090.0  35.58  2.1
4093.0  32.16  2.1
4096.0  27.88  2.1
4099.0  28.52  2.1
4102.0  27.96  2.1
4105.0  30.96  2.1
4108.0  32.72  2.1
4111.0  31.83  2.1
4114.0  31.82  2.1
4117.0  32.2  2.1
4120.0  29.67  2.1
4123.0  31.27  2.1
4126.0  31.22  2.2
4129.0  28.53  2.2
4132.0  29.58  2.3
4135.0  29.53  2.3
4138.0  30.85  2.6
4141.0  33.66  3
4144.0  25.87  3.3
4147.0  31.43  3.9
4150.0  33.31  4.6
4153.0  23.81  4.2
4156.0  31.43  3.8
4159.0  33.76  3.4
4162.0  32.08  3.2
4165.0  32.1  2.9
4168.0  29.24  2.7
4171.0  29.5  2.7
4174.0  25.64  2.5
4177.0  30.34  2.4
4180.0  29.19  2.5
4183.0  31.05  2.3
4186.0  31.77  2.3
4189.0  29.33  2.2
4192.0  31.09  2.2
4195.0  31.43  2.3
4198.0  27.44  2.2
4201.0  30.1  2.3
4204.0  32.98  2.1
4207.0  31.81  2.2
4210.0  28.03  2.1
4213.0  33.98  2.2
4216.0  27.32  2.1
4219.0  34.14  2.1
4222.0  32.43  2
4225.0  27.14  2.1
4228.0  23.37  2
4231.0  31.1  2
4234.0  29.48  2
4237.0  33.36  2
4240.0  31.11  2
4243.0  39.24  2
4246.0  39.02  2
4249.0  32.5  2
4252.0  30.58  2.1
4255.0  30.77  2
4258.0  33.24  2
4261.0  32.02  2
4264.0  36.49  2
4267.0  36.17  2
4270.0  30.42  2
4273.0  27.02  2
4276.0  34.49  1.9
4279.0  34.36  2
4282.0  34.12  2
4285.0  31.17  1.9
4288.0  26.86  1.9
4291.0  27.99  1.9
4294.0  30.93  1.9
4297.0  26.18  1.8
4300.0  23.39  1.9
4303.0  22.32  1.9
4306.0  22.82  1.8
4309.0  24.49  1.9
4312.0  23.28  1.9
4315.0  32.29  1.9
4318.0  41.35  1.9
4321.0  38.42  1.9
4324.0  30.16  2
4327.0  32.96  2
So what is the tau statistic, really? -5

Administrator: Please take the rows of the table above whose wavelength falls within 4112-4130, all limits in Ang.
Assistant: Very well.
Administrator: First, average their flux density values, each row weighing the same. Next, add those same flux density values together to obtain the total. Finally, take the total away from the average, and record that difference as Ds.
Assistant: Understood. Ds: -154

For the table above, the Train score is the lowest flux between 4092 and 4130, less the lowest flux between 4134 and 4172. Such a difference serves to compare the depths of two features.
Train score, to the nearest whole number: 4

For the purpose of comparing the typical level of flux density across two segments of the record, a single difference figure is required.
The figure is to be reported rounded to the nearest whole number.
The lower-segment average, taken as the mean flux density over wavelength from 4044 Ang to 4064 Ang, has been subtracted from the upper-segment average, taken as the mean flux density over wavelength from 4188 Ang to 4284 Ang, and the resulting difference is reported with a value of 4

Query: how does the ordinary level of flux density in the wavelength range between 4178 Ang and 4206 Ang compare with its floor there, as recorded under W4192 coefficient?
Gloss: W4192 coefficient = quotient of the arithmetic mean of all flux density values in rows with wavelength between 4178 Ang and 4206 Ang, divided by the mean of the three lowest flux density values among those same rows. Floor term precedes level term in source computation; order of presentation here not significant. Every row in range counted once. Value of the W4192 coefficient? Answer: 1.06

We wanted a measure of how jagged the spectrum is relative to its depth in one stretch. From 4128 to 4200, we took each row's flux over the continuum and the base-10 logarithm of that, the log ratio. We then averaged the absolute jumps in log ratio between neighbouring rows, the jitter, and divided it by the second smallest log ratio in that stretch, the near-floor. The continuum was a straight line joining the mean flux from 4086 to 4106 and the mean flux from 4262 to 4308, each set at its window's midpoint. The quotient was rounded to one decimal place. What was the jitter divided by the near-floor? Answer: -0.6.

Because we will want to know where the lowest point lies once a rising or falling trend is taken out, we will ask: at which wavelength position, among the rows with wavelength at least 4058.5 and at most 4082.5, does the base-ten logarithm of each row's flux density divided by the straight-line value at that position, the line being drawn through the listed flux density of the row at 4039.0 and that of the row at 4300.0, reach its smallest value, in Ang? 4063.0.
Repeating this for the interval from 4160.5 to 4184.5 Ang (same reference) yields 4174.0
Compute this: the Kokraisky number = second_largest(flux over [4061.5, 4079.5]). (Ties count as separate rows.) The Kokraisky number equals 29.96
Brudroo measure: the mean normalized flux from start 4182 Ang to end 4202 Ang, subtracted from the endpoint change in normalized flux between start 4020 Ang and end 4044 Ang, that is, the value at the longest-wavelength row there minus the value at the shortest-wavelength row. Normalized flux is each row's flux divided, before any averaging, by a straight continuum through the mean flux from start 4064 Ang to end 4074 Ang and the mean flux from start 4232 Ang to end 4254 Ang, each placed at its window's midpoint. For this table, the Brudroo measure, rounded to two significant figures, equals -0.99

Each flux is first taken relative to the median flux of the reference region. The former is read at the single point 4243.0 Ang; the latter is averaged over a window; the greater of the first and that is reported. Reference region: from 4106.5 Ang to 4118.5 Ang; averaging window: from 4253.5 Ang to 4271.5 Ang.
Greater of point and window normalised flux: 1.23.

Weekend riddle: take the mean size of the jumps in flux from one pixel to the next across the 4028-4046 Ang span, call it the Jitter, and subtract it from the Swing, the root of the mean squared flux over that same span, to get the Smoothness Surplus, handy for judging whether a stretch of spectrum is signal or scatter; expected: 24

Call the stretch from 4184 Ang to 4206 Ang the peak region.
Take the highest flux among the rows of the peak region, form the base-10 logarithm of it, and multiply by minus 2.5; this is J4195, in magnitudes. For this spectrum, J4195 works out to -3.80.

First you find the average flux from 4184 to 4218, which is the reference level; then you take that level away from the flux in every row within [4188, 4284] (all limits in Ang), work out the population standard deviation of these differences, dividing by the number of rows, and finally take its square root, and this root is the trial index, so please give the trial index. 1.85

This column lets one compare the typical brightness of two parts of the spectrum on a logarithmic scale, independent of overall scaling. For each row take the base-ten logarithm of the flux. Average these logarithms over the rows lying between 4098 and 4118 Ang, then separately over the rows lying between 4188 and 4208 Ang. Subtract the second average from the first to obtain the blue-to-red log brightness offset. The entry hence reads 0.004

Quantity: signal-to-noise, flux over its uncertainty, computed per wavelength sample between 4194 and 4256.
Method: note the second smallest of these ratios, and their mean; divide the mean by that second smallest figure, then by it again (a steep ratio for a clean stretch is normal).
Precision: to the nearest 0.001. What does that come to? 0.097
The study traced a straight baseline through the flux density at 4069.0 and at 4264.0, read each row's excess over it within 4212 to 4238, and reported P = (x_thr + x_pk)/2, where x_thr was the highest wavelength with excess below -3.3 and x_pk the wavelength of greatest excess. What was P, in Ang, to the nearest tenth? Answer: 4223.5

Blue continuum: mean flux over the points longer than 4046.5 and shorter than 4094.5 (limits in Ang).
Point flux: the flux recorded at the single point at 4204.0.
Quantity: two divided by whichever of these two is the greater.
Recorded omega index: 0.0606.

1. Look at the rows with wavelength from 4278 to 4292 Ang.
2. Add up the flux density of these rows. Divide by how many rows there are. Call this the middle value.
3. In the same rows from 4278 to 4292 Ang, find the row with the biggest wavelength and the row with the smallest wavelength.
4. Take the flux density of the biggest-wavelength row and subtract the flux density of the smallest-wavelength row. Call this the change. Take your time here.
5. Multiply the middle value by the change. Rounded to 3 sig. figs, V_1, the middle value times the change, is -197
